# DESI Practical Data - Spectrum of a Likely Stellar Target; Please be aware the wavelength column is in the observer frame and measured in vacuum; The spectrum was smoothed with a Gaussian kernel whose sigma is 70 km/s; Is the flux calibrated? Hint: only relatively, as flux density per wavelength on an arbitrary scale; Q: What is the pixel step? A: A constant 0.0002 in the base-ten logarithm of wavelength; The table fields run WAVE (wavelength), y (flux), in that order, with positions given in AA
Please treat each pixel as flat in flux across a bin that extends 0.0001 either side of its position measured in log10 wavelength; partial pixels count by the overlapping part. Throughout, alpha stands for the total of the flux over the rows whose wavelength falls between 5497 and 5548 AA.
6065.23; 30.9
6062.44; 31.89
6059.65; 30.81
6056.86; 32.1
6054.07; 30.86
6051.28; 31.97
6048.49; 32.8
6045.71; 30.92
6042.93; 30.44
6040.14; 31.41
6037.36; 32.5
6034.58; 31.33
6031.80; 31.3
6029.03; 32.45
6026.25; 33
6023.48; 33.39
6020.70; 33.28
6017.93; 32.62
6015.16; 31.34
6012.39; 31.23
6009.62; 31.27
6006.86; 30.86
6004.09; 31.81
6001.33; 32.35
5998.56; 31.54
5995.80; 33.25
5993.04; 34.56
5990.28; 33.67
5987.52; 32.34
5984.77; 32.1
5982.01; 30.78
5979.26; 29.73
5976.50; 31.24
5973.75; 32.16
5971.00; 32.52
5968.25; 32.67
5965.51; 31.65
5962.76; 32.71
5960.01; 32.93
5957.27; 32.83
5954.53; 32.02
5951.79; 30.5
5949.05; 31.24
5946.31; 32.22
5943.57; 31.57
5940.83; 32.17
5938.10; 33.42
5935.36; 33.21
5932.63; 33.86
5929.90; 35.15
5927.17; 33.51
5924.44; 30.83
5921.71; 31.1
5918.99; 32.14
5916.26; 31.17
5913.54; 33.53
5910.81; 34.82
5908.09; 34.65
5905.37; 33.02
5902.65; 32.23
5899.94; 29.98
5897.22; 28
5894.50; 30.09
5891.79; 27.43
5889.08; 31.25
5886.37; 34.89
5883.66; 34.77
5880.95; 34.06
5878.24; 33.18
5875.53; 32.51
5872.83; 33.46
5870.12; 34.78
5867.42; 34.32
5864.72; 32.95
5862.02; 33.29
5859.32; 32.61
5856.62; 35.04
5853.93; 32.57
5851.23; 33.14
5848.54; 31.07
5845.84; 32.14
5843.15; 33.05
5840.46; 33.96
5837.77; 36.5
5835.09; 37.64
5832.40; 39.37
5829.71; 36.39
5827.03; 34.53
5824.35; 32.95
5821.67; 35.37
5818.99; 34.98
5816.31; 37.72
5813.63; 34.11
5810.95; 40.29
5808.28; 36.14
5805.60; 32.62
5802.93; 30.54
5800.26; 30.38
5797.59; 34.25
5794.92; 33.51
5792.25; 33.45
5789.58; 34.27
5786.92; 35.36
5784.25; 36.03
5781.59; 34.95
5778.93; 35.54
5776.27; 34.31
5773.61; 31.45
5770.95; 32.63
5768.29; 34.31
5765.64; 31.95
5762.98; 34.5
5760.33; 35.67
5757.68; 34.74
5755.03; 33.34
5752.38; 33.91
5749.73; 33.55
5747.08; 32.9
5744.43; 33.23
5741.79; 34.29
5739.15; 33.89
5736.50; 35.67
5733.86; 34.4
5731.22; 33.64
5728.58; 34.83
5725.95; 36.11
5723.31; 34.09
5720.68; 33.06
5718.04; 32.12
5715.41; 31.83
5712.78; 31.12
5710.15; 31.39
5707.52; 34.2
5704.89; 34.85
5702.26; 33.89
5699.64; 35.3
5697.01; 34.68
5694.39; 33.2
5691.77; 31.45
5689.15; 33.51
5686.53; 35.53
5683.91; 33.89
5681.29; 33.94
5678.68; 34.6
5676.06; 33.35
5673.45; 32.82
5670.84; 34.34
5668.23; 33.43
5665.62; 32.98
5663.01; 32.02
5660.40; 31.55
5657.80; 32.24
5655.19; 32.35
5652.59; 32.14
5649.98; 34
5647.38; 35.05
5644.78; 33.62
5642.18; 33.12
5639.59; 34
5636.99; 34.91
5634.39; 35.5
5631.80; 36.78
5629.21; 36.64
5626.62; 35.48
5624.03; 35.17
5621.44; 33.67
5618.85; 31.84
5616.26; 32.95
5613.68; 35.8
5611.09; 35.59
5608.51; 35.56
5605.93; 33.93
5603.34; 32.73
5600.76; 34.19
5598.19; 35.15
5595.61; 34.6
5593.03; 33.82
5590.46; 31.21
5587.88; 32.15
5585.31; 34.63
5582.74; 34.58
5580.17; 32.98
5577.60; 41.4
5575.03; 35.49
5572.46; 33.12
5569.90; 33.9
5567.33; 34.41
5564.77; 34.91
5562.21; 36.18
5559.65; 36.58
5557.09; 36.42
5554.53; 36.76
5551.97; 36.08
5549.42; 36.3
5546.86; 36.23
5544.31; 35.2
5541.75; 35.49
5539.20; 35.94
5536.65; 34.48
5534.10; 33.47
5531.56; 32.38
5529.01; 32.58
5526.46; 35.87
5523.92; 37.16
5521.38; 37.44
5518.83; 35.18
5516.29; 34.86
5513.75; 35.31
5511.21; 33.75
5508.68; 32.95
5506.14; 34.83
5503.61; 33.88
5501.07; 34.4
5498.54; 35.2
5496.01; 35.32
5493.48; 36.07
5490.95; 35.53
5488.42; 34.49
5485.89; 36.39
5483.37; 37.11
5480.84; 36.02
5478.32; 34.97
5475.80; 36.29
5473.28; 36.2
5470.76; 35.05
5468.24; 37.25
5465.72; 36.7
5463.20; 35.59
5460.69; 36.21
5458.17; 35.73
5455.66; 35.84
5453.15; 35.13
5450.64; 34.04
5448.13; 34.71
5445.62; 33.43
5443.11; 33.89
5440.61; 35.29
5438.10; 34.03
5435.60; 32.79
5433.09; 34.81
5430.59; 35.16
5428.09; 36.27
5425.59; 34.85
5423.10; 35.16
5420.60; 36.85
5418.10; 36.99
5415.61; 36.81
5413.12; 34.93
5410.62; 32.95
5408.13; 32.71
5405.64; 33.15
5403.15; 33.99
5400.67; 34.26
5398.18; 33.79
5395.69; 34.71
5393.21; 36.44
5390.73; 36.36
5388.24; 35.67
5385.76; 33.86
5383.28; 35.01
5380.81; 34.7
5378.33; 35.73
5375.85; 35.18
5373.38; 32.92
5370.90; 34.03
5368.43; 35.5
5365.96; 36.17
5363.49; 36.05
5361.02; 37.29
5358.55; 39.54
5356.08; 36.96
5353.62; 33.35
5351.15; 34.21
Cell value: 697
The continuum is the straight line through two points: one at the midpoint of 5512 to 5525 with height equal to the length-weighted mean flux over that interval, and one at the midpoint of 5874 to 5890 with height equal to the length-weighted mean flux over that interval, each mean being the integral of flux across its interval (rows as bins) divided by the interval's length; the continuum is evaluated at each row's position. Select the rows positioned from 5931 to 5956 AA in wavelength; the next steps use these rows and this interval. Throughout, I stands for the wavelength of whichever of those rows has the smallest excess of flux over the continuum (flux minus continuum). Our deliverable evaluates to 5951.79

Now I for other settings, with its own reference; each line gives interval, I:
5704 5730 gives 5712.78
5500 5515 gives 5508.68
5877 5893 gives 5891.79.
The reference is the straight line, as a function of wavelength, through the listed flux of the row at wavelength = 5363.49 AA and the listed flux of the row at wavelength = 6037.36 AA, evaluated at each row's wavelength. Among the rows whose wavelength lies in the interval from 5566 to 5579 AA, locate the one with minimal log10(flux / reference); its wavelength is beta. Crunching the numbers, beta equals 5572.46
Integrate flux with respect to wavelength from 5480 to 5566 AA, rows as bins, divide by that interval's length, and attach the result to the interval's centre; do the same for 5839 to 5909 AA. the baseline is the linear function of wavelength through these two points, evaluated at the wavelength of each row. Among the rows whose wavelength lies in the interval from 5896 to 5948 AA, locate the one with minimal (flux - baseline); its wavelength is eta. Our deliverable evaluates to 5897.22 AA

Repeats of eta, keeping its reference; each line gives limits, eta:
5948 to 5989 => 5979.26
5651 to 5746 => 5712.78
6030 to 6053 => 6042.93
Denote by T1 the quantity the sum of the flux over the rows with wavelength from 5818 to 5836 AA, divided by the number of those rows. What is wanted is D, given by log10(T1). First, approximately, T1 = 35.9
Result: 1.55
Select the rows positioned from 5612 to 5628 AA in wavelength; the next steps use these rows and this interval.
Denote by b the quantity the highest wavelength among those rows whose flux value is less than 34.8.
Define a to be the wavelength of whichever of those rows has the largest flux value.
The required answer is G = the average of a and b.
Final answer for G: 5617.6 AA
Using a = 5613.68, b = 5621.44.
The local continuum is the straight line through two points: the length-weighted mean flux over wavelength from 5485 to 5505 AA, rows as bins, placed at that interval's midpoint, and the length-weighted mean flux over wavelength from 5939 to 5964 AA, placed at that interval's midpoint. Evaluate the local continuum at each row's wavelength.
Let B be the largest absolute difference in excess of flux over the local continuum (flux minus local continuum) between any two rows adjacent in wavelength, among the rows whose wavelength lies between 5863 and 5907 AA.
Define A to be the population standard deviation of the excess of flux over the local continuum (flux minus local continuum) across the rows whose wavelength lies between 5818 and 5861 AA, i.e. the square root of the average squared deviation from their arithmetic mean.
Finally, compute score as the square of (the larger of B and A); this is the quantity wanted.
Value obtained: 14.5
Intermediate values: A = 2.1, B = 3.8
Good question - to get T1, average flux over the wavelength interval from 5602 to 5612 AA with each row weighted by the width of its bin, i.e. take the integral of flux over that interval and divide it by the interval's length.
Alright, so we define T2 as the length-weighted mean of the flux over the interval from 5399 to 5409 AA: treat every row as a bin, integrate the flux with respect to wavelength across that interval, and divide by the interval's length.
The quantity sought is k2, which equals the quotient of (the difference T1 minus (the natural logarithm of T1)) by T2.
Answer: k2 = 0.919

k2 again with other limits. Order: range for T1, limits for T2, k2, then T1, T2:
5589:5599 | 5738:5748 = 0.894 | 33.6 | 33.6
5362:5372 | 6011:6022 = 0.995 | 35.5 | 32.1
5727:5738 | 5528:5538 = 0.935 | 34.7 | 33.3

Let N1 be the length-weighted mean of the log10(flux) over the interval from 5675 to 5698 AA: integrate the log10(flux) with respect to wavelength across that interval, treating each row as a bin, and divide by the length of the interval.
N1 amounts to 1.53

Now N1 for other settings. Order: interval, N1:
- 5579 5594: 1.52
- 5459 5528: 1.55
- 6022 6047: 1.50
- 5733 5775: 1.53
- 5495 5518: 1.54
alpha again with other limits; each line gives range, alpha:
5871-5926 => 643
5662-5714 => 670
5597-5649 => 692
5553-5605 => 695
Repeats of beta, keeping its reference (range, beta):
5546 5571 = 5569.90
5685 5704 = 5691.77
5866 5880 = 5875.53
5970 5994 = 5979.26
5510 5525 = 5511.21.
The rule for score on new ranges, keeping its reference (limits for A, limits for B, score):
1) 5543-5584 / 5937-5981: 3.5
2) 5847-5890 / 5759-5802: 14.8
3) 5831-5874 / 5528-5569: 4.2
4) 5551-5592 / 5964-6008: 5.0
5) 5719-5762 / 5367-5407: 5.2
